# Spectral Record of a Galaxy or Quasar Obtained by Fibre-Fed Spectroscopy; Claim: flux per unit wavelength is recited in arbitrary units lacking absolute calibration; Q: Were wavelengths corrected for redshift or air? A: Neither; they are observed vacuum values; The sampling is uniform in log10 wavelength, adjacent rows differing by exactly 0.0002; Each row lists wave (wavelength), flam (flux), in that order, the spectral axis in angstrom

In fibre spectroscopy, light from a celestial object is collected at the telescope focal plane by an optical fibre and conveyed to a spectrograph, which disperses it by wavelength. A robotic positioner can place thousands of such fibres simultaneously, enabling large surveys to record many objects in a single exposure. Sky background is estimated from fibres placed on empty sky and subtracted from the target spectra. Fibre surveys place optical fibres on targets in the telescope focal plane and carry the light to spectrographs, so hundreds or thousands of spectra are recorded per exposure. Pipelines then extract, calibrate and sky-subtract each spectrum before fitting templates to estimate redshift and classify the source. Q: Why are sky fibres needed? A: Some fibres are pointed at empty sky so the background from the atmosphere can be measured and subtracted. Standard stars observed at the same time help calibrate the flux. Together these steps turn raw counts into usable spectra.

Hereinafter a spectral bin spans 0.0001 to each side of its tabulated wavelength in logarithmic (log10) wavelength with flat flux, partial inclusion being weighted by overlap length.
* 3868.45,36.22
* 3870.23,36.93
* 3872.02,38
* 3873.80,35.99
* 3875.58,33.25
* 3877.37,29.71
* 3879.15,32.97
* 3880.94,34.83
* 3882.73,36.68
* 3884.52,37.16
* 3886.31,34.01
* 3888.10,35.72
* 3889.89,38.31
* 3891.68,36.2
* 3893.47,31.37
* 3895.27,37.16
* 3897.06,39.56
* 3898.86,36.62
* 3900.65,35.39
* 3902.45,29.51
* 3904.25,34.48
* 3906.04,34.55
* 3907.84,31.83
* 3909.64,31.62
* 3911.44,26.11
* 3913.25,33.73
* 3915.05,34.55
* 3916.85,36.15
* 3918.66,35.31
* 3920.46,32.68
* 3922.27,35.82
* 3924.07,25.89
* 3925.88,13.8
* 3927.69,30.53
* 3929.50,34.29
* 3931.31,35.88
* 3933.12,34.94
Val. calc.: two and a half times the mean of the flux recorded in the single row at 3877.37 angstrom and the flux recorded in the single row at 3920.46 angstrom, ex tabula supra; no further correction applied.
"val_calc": 78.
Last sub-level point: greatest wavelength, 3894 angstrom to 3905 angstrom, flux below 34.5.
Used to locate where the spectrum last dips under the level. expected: 3904.25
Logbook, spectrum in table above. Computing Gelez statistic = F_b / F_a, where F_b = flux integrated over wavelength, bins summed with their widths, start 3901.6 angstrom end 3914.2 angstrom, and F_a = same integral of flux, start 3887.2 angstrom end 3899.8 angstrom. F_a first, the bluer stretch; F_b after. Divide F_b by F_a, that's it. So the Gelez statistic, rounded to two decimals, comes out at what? 0.87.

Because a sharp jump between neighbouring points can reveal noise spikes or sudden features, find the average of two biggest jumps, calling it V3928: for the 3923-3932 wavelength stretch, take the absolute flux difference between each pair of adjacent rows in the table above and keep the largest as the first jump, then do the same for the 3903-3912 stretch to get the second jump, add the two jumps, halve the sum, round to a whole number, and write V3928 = 11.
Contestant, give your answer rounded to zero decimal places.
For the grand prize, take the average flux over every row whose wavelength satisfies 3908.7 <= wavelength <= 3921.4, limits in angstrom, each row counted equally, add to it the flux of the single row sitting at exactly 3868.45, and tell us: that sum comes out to 69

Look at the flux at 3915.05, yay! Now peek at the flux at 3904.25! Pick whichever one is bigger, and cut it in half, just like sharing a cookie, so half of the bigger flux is 17.3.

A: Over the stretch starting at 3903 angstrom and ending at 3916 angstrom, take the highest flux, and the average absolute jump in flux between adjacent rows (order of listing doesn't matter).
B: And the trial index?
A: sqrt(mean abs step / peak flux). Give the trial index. 0.286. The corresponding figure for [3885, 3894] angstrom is 0.271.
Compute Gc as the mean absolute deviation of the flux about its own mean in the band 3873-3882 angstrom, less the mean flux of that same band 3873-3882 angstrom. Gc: -31.7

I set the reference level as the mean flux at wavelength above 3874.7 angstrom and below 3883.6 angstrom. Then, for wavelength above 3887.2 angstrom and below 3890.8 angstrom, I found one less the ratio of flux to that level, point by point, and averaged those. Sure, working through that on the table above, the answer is -0.11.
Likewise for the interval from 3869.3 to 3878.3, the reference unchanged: -0.04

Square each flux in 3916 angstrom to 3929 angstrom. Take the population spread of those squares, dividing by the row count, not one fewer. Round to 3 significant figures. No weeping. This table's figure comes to 377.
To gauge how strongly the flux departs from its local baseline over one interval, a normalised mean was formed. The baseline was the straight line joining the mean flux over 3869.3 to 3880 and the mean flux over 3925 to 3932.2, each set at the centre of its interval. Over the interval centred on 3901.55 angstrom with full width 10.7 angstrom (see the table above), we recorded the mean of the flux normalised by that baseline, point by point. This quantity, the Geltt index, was 1.11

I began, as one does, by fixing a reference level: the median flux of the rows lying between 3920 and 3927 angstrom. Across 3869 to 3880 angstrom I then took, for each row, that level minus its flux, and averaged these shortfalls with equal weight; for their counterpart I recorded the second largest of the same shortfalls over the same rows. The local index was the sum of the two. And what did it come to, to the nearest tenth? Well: -8.9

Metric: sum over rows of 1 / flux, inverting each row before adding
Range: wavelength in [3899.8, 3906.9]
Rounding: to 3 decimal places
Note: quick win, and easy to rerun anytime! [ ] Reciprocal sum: 0.120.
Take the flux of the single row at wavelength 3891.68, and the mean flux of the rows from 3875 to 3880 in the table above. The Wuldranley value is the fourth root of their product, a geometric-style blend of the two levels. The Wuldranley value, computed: 5.83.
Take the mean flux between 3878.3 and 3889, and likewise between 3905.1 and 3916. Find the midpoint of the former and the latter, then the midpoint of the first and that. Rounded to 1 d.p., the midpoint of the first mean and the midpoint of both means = 34.4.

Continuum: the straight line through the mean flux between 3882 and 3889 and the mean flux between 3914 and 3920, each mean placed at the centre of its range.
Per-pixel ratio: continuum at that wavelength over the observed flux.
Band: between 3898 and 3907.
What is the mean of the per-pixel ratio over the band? 1.05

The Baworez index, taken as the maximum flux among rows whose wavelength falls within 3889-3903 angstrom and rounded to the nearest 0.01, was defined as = 39.56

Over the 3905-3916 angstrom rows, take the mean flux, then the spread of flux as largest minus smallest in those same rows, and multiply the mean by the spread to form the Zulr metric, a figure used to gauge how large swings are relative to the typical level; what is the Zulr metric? 271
